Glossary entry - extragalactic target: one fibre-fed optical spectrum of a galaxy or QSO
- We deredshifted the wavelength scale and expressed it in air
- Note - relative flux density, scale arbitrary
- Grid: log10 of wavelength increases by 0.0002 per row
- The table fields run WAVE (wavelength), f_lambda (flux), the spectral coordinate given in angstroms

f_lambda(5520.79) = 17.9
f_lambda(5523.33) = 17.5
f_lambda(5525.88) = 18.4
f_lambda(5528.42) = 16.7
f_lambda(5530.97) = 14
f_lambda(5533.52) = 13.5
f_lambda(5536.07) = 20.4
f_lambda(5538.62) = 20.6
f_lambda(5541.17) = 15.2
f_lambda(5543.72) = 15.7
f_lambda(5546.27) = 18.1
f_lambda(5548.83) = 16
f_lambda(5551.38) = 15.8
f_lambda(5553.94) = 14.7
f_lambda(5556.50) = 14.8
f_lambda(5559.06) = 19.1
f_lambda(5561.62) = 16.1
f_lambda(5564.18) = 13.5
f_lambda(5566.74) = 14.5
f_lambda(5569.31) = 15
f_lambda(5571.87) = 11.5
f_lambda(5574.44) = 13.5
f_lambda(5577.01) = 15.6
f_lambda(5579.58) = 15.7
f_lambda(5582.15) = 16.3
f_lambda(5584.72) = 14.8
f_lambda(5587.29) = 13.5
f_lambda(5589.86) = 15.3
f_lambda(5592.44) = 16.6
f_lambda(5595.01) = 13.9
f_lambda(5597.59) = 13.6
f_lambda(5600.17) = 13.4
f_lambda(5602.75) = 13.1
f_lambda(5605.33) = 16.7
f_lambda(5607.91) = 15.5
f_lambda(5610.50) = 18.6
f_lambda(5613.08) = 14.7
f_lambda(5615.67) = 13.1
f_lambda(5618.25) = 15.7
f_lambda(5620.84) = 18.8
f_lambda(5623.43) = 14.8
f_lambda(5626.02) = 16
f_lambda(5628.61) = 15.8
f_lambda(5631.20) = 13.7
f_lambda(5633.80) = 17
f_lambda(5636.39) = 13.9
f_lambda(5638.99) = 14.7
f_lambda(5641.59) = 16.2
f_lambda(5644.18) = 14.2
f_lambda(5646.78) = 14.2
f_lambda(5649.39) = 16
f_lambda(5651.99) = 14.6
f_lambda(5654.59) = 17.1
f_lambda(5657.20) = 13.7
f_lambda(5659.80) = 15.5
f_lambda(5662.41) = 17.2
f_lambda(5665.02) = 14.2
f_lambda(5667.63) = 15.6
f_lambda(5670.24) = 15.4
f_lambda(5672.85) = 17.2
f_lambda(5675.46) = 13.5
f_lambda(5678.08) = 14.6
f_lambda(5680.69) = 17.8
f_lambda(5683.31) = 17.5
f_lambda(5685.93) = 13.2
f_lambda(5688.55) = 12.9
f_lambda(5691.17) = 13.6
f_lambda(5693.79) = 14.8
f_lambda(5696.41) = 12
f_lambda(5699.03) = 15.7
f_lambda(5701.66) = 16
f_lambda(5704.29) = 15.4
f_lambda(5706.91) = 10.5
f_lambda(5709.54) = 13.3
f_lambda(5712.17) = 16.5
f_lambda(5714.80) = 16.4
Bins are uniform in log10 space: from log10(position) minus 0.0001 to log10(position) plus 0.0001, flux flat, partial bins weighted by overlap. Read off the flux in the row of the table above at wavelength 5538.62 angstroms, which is 20.6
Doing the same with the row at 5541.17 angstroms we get 15.2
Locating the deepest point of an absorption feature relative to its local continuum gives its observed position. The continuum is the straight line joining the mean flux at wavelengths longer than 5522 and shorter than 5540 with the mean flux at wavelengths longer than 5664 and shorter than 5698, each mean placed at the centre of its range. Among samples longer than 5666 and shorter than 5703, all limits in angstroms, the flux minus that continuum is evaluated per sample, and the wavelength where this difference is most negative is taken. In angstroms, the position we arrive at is 5696.41 angstroms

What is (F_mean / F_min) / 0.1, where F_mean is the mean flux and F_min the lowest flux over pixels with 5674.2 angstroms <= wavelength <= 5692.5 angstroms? 11.4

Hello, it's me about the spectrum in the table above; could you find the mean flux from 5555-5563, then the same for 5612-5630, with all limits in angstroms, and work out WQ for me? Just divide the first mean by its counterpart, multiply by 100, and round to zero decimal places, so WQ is 107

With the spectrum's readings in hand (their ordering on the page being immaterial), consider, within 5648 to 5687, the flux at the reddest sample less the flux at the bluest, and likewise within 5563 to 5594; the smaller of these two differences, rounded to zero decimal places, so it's -3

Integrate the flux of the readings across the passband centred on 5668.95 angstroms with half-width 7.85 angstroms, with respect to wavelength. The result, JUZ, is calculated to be 243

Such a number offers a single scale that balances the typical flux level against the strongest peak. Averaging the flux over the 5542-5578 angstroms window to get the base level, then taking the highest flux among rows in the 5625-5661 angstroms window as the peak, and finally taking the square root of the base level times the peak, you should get 16.2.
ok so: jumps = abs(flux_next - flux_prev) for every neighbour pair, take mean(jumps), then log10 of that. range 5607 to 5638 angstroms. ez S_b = 0.41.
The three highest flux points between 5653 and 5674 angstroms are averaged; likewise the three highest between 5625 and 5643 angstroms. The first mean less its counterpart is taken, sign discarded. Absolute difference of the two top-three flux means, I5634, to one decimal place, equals 0.8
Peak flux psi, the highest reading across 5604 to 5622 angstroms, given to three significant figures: 18.8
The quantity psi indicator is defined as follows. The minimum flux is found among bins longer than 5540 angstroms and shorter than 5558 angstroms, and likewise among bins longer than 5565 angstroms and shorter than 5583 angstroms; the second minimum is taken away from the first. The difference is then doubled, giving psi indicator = 6.4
